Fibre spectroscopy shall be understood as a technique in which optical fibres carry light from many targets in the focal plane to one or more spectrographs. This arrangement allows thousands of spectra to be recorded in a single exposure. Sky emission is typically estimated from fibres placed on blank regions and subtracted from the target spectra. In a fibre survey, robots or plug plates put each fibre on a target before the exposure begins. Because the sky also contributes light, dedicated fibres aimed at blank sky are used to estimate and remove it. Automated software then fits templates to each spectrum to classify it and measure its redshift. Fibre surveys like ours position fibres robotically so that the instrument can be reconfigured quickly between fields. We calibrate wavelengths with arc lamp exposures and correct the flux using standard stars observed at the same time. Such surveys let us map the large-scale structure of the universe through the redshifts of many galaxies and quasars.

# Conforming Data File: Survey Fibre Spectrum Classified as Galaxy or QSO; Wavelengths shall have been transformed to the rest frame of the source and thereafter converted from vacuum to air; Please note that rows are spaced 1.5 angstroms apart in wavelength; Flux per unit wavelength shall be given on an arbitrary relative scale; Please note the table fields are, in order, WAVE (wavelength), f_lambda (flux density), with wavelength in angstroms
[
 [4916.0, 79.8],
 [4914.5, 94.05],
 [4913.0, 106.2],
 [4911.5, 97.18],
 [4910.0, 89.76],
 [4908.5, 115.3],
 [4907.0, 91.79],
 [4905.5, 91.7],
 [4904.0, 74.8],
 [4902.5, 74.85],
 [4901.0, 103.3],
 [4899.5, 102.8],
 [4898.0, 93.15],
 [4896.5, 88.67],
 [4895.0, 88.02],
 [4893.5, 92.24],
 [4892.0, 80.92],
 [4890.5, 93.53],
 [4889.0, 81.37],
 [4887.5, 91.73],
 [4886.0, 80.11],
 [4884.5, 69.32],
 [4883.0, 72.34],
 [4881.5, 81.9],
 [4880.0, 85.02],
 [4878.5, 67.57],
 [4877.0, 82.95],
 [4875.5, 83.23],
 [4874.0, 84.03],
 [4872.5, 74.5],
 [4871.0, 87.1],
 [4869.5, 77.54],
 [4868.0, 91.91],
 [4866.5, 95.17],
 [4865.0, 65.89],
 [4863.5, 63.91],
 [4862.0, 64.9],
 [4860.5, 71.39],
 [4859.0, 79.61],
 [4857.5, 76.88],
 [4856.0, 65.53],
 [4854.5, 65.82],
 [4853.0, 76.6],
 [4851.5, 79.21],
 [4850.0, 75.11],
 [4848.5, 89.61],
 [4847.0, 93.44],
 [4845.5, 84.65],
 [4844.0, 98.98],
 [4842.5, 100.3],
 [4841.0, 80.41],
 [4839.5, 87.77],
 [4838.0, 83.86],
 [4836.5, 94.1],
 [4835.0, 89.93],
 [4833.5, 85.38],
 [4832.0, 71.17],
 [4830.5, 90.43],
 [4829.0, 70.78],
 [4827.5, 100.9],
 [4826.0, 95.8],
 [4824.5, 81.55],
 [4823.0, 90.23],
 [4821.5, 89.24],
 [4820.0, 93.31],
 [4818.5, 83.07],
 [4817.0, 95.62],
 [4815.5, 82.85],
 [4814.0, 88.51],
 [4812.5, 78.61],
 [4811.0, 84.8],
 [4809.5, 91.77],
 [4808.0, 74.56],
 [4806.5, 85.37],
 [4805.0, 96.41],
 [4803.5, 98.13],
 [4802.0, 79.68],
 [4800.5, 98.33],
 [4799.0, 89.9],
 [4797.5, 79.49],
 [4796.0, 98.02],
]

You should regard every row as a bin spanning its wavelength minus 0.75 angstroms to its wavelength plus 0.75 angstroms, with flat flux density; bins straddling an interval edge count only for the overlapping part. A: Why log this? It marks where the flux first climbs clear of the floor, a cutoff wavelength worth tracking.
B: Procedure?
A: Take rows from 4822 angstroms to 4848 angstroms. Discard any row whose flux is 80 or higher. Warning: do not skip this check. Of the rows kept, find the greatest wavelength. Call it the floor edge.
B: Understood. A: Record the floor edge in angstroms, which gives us 4832.0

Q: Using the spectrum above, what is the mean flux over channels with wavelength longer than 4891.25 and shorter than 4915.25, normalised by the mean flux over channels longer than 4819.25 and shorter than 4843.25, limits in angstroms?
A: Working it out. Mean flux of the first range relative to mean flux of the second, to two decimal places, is 1.06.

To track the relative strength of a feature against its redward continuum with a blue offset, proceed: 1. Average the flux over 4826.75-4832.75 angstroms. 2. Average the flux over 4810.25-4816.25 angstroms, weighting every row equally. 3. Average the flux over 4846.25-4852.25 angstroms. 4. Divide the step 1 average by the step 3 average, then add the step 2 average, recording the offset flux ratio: 84.7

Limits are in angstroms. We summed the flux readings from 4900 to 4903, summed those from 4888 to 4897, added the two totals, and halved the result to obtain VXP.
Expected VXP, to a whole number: 351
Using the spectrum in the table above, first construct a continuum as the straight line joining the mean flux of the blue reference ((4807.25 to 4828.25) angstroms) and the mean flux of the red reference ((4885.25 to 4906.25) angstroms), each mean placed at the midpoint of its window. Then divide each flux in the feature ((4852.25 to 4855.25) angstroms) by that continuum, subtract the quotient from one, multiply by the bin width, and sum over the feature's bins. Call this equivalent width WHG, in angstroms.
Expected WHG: 0.58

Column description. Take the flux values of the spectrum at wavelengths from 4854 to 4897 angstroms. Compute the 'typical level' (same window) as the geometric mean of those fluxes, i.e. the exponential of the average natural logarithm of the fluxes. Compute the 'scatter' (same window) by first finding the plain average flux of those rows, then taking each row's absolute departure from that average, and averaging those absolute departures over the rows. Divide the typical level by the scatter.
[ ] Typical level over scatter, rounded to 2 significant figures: 9.7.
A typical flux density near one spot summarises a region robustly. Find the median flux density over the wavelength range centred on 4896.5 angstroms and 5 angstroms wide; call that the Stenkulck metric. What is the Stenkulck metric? 89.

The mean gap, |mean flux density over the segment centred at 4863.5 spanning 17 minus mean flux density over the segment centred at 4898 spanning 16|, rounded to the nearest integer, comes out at 13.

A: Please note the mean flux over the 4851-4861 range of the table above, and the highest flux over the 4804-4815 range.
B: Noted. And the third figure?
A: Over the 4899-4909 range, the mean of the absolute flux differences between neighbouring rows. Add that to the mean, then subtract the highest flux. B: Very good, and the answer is -11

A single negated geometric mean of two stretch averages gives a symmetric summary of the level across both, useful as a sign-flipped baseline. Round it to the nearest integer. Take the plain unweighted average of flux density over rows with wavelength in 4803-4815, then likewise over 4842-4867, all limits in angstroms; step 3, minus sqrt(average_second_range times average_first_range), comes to -83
